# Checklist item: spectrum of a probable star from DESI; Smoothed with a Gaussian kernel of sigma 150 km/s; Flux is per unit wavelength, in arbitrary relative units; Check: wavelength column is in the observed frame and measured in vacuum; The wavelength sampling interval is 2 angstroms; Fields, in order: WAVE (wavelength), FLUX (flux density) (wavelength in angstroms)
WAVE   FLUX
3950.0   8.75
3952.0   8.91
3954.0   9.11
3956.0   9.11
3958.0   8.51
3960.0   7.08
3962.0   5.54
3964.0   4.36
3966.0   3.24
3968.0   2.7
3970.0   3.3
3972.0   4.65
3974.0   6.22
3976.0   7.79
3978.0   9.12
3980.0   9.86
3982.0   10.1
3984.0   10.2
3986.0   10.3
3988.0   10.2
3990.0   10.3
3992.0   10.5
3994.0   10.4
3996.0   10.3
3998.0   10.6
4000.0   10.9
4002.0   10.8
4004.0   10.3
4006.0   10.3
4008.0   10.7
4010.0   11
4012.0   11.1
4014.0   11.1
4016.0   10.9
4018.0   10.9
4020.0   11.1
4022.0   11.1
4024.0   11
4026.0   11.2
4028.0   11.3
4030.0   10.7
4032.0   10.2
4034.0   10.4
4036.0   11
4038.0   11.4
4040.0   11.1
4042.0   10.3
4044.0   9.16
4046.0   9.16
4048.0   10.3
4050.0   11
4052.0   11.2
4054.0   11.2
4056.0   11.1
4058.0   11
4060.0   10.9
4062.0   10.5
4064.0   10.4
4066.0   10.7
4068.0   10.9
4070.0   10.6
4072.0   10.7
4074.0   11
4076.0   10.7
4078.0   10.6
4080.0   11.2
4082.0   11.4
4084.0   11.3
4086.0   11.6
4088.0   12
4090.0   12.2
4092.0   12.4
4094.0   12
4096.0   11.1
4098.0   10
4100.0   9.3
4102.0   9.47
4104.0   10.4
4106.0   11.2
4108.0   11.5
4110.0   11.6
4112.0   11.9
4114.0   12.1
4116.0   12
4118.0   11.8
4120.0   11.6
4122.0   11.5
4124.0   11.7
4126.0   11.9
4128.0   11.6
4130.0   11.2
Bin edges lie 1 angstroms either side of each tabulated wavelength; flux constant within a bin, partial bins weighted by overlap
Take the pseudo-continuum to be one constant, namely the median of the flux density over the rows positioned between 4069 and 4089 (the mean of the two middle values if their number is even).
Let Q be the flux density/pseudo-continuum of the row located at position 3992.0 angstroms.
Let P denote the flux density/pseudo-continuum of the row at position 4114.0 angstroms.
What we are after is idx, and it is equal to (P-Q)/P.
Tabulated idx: 0.13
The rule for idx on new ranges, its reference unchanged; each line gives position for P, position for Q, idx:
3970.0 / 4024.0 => -2.33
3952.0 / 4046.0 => -0.03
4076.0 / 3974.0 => 0.42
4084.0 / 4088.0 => -0.06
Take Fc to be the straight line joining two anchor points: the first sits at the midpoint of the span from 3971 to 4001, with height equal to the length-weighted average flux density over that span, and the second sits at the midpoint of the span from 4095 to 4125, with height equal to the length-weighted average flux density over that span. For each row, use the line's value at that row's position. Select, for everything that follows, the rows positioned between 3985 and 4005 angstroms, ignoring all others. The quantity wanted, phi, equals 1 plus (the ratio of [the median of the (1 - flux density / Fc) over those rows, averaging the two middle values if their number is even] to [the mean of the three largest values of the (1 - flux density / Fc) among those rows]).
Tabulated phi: 2.2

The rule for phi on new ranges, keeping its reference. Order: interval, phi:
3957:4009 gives 0.9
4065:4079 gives -2.6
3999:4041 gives 4.1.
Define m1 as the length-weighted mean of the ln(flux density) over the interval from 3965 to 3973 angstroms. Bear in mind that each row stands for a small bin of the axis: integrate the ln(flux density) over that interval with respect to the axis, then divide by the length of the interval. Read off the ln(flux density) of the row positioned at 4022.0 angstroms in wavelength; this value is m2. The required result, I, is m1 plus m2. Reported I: 3.6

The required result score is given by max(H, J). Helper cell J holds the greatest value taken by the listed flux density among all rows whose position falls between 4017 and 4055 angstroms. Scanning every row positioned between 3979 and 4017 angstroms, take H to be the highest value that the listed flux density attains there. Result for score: 11.4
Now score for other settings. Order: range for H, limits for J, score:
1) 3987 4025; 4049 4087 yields 11.6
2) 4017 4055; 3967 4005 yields 11.4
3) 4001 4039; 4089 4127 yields 12.4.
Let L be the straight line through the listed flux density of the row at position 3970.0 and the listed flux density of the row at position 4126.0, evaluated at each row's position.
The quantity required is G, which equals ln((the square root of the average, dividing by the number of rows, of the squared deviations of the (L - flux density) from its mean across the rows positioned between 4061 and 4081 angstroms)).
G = -1.4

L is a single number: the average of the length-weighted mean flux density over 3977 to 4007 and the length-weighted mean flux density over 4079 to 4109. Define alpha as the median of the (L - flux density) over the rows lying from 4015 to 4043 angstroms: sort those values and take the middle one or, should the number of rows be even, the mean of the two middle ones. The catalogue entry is -0.3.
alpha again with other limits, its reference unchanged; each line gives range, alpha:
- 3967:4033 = 0.3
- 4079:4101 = -0.7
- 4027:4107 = -0.2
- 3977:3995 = 0.5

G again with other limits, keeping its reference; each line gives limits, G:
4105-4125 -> -1.1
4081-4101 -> 0.1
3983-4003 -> -1.8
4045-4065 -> -0.6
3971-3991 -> 0.5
